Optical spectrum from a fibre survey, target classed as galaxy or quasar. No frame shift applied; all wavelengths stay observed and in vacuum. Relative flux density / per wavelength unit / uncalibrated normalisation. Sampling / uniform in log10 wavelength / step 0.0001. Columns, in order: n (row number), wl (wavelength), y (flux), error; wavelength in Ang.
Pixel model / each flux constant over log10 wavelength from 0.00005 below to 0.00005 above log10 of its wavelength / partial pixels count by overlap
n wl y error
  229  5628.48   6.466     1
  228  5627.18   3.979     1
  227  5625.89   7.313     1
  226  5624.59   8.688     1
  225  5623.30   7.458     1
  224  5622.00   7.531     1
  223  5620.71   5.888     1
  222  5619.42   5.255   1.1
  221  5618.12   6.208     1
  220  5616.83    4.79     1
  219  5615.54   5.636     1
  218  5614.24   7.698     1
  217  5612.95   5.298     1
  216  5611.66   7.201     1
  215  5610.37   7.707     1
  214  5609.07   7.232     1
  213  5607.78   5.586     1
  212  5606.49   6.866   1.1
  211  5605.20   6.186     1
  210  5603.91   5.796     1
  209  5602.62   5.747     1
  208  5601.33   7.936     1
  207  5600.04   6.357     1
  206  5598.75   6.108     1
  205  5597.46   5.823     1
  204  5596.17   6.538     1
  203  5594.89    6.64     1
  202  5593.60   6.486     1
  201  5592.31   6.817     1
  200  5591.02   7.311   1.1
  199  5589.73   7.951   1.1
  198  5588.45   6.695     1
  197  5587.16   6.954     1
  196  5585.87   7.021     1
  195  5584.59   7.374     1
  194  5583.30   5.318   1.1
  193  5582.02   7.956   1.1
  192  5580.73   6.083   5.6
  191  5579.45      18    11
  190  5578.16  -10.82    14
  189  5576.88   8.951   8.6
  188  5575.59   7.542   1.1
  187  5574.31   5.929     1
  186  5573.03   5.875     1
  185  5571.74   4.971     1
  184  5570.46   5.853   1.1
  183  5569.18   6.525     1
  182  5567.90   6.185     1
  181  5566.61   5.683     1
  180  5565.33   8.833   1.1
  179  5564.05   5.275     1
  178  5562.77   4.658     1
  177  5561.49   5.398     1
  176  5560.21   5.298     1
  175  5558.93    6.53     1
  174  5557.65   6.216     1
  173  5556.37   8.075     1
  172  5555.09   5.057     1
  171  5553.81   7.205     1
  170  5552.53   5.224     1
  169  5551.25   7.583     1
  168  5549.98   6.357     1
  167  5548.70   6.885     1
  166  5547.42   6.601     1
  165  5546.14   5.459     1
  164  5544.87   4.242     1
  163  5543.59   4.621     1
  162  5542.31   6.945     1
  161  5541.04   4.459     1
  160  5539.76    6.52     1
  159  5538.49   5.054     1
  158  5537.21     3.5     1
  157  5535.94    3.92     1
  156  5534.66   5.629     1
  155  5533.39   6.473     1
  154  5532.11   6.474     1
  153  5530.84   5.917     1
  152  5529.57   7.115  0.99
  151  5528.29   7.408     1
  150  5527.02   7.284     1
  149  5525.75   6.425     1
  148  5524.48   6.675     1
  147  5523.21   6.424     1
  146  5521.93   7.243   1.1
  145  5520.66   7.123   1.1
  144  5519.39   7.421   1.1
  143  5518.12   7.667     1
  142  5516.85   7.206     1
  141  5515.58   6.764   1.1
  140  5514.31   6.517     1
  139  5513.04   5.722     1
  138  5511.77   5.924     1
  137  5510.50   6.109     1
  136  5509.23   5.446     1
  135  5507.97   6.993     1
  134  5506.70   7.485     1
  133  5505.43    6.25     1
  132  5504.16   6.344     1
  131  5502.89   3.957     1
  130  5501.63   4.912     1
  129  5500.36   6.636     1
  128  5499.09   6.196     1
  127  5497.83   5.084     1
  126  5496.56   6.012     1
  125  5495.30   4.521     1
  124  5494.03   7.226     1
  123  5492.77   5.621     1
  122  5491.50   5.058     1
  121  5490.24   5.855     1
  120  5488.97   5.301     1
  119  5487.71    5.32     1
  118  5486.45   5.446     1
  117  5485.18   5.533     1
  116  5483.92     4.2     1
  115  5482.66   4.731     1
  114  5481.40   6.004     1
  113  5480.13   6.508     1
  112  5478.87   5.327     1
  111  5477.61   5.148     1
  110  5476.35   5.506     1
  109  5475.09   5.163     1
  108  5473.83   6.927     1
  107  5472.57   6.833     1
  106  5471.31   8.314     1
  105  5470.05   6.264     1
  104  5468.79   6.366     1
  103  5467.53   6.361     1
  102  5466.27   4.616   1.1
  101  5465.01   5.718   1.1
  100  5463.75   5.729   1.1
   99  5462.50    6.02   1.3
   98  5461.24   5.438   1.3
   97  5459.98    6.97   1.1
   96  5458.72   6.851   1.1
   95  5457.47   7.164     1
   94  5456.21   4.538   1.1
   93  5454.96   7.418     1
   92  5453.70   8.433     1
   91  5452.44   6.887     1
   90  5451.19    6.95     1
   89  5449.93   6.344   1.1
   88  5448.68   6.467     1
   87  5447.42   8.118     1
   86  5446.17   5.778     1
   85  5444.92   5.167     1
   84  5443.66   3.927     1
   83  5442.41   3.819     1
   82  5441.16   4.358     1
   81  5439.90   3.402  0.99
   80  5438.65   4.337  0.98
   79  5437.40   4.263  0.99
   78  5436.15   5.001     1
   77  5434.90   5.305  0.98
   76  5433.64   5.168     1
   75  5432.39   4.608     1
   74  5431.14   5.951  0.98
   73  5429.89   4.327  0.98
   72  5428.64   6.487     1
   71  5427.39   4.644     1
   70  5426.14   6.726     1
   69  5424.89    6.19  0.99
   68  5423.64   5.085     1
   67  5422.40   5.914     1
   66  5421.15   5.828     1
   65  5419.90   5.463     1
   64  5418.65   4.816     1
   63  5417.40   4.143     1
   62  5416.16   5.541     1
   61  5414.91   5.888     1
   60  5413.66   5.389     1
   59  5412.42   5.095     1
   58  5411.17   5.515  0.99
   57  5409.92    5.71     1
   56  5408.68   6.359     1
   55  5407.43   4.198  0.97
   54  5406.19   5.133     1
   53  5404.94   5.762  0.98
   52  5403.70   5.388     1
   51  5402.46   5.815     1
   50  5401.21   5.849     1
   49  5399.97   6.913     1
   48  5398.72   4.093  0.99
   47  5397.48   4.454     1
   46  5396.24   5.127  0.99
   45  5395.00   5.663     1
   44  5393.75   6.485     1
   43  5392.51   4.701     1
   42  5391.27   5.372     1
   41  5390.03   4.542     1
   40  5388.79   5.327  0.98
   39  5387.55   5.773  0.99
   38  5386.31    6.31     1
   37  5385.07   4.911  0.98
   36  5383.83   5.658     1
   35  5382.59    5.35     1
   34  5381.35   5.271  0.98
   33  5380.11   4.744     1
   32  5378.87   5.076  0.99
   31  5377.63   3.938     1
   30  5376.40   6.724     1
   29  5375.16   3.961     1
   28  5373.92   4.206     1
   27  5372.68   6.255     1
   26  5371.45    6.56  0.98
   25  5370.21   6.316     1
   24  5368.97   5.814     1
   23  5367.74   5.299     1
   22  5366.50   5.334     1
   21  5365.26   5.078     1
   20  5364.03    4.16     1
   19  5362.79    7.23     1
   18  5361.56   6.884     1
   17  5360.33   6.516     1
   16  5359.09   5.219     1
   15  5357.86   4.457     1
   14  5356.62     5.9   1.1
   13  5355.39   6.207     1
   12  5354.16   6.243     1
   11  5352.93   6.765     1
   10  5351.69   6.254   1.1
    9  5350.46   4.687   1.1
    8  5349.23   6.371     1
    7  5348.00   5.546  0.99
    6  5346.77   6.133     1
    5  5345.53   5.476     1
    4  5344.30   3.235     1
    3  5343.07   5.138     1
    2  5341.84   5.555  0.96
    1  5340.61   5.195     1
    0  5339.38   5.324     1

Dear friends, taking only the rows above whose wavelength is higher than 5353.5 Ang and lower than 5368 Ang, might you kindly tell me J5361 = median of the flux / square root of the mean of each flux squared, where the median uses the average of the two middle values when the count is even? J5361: 0.97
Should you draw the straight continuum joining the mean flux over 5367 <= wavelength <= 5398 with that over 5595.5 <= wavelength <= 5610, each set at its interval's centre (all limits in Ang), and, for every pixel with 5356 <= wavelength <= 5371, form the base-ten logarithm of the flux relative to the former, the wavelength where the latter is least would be 5364.03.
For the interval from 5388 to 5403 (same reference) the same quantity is 5398.72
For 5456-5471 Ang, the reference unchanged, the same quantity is 5456.21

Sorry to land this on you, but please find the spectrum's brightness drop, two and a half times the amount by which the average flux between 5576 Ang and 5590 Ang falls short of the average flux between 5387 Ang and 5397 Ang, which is -2.8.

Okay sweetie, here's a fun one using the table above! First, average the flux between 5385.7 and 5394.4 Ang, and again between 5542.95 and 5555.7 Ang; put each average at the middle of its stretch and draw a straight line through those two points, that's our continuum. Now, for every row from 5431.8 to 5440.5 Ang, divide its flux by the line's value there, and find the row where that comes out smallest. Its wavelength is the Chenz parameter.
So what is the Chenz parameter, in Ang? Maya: 5439.90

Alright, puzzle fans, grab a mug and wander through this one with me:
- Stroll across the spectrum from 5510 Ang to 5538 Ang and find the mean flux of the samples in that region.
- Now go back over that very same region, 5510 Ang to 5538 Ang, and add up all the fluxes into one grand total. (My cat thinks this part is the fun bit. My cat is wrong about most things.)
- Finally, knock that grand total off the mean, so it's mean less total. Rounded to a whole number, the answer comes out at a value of -135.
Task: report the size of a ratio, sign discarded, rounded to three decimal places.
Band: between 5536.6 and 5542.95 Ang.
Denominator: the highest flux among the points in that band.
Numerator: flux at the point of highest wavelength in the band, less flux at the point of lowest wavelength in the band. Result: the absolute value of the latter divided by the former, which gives 0.496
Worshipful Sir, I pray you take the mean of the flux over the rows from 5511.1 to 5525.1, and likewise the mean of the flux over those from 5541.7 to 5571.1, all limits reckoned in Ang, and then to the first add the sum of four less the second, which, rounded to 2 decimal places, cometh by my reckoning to 4.67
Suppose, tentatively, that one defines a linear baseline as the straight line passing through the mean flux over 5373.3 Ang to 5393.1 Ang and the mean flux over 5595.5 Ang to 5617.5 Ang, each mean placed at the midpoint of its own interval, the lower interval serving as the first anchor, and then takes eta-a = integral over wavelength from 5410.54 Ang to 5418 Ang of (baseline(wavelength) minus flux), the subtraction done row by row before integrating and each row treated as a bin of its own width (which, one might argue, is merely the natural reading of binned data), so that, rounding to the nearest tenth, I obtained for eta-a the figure 0.2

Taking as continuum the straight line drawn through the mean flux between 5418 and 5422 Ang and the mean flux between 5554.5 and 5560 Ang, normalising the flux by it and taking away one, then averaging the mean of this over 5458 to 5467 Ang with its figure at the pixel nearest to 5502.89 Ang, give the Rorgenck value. -0.15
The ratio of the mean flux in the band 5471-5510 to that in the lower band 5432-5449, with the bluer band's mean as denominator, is 1.17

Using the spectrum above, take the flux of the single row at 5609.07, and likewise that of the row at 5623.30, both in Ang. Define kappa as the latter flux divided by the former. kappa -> 1.03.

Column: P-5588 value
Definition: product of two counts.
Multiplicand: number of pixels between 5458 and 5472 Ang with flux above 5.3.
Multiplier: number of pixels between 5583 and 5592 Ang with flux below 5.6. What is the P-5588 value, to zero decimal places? 10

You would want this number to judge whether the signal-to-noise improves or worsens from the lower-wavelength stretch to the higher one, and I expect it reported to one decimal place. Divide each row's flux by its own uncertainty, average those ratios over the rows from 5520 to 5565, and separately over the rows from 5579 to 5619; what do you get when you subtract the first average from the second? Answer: 0.2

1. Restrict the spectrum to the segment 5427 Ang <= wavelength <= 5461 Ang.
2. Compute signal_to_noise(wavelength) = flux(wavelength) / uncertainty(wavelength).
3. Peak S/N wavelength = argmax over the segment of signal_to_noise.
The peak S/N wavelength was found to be 5453.70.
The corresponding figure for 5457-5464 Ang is 5457.47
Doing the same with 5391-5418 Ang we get 5399.97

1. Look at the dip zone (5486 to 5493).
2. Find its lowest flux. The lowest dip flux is 5.058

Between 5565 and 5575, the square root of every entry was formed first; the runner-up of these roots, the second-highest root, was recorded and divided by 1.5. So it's 1.70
